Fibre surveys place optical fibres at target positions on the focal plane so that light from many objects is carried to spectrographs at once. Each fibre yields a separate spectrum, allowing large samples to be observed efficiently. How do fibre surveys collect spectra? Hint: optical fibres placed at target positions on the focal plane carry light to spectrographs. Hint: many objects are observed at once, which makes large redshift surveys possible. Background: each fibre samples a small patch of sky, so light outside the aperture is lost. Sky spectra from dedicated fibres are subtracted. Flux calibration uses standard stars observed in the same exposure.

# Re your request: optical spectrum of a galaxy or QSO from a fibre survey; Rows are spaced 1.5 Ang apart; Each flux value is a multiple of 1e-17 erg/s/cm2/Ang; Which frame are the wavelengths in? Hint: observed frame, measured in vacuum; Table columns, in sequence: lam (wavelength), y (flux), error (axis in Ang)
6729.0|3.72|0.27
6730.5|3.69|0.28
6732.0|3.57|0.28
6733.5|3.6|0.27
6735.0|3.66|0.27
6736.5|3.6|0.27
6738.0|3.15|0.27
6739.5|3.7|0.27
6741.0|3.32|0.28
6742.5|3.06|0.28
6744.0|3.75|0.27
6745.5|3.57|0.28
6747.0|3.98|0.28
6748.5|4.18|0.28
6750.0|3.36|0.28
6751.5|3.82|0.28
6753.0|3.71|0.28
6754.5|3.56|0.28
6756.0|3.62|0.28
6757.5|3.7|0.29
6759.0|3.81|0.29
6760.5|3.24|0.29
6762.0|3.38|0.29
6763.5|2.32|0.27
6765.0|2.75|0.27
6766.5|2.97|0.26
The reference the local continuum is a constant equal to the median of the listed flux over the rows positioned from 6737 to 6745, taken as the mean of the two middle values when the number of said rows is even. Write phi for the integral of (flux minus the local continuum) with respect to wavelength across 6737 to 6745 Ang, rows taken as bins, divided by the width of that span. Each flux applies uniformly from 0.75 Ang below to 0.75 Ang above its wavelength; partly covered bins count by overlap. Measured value 0.09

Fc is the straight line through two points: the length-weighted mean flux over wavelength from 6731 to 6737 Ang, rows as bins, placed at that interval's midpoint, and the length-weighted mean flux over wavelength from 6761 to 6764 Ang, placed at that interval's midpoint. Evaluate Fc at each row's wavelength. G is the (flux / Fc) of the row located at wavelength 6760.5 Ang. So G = 1.09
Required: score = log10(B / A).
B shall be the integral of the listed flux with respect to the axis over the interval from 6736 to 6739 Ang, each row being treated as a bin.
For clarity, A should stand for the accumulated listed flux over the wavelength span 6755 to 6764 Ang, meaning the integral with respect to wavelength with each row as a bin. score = -0.5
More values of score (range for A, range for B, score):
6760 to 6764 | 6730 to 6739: 0.4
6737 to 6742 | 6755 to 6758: -0.2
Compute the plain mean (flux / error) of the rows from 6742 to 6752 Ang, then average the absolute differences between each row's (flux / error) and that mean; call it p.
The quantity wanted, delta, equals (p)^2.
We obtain 1.24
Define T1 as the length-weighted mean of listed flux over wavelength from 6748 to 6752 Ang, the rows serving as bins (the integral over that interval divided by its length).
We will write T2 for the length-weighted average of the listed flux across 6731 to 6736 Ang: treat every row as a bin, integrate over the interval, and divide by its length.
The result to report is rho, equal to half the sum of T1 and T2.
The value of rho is 3.69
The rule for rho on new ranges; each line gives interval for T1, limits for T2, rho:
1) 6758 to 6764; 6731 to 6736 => 3.43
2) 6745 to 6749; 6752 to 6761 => 3.77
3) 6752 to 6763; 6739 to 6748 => 3.56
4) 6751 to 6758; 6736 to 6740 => 3.57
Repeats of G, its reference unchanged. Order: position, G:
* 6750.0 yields 1.04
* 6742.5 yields 0.90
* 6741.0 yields 0.96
